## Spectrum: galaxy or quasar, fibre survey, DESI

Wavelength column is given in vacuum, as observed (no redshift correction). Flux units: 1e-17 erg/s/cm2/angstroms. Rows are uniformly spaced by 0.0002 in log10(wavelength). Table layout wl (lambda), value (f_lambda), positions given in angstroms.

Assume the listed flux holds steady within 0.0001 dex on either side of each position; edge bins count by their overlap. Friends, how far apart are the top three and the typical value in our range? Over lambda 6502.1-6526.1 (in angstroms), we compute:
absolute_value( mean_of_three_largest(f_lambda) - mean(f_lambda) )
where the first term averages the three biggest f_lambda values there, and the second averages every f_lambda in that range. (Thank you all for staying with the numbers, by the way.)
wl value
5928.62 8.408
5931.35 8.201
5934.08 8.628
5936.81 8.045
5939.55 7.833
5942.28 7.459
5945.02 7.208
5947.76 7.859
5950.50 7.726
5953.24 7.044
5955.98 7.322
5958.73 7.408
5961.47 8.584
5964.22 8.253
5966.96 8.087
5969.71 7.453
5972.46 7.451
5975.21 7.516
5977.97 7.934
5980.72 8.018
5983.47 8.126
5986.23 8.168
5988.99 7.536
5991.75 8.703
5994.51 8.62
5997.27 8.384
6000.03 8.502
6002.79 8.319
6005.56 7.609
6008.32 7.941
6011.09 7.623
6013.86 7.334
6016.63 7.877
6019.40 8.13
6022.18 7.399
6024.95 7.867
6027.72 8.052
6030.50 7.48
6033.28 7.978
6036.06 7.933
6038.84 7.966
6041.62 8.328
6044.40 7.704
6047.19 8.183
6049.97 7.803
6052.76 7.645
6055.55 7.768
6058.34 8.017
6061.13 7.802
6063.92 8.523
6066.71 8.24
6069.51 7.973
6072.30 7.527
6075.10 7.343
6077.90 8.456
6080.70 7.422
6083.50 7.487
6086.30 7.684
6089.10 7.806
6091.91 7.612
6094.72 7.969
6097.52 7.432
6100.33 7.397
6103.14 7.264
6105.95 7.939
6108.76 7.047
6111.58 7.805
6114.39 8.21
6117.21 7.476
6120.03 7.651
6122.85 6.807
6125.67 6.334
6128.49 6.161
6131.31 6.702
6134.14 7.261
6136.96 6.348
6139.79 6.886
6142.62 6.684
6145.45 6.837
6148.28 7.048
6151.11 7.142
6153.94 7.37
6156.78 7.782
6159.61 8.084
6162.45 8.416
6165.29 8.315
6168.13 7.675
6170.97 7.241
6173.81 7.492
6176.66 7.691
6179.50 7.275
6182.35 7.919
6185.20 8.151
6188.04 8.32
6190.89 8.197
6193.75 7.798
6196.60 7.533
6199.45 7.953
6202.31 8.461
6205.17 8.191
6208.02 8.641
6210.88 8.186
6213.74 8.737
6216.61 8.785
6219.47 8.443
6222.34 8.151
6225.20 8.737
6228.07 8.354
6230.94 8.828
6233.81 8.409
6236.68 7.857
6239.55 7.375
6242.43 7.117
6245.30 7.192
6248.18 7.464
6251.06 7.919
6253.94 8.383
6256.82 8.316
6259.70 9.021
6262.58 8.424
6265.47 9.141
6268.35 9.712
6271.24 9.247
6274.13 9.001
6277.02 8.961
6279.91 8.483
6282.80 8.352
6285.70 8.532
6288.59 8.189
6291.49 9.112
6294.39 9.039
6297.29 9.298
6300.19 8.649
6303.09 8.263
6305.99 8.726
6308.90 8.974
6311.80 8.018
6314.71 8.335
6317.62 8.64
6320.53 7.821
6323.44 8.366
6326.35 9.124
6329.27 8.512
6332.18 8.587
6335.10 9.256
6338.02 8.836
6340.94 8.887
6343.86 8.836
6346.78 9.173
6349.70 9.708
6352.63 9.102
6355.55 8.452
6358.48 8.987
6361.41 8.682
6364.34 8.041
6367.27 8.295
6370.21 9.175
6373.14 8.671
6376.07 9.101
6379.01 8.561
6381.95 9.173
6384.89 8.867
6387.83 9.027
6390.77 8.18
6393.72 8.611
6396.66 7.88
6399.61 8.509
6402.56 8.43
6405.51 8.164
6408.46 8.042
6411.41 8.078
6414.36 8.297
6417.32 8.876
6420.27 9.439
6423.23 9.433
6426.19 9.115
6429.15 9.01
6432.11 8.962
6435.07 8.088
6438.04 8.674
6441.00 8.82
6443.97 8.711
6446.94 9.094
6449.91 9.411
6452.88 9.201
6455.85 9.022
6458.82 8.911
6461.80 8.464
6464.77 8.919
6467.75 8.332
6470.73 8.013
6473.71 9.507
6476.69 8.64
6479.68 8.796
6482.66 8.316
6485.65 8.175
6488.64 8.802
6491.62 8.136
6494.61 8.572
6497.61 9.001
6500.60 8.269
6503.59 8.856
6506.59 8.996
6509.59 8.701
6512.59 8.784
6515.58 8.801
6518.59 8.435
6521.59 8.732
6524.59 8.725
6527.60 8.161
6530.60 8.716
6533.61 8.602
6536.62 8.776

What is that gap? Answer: 0.13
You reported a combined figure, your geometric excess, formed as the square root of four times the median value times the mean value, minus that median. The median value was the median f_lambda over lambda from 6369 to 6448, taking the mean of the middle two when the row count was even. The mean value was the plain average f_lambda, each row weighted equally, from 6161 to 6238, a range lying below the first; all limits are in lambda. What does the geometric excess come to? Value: 8.13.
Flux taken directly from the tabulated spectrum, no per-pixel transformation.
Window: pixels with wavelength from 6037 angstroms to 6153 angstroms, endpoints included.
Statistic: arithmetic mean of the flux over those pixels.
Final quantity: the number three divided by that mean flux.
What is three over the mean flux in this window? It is 0.400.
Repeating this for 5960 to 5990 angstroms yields 0.379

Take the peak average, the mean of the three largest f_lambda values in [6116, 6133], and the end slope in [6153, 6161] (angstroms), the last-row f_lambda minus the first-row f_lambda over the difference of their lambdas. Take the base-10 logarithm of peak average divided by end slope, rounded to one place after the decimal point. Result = 1.8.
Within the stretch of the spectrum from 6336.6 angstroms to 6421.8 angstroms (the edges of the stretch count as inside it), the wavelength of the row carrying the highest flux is 6349.70 angstroms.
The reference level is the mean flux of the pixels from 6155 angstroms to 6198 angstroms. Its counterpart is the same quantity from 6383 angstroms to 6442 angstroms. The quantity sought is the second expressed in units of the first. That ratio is 1.10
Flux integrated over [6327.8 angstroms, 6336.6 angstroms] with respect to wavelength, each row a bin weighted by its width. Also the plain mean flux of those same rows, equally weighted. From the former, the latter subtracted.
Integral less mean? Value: 68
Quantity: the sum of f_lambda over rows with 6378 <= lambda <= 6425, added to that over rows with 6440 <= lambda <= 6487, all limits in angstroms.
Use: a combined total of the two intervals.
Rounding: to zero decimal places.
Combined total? 278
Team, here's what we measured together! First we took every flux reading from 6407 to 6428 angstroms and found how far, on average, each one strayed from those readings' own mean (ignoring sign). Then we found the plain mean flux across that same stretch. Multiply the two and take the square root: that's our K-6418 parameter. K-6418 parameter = 2.1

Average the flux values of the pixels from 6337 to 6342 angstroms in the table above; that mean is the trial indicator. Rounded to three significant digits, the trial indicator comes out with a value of 8.86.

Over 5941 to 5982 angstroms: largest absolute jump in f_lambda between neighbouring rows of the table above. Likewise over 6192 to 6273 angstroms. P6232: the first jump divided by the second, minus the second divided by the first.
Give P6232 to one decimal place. 1.0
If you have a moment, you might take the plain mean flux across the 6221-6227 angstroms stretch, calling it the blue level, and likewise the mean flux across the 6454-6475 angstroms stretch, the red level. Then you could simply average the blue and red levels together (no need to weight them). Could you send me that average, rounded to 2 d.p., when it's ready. 8.59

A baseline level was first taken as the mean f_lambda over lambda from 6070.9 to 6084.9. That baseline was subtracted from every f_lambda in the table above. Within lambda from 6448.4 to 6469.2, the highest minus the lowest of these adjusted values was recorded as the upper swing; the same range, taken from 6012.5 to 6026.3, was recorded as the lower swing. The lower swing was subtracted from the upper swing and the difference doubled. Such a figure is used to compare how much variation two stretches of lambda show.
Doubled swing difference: 0.6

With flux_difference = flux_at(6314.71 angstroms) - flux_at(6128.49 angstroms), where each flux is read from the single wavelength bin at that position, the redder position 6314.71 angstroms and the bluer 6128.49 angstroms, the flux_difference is 2.2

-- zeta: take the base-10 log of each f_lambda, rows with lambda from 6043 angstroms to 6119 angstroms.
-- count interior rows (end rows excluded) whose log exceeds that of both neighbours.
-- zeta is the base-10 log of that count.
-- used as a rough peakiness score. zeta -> 0.90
